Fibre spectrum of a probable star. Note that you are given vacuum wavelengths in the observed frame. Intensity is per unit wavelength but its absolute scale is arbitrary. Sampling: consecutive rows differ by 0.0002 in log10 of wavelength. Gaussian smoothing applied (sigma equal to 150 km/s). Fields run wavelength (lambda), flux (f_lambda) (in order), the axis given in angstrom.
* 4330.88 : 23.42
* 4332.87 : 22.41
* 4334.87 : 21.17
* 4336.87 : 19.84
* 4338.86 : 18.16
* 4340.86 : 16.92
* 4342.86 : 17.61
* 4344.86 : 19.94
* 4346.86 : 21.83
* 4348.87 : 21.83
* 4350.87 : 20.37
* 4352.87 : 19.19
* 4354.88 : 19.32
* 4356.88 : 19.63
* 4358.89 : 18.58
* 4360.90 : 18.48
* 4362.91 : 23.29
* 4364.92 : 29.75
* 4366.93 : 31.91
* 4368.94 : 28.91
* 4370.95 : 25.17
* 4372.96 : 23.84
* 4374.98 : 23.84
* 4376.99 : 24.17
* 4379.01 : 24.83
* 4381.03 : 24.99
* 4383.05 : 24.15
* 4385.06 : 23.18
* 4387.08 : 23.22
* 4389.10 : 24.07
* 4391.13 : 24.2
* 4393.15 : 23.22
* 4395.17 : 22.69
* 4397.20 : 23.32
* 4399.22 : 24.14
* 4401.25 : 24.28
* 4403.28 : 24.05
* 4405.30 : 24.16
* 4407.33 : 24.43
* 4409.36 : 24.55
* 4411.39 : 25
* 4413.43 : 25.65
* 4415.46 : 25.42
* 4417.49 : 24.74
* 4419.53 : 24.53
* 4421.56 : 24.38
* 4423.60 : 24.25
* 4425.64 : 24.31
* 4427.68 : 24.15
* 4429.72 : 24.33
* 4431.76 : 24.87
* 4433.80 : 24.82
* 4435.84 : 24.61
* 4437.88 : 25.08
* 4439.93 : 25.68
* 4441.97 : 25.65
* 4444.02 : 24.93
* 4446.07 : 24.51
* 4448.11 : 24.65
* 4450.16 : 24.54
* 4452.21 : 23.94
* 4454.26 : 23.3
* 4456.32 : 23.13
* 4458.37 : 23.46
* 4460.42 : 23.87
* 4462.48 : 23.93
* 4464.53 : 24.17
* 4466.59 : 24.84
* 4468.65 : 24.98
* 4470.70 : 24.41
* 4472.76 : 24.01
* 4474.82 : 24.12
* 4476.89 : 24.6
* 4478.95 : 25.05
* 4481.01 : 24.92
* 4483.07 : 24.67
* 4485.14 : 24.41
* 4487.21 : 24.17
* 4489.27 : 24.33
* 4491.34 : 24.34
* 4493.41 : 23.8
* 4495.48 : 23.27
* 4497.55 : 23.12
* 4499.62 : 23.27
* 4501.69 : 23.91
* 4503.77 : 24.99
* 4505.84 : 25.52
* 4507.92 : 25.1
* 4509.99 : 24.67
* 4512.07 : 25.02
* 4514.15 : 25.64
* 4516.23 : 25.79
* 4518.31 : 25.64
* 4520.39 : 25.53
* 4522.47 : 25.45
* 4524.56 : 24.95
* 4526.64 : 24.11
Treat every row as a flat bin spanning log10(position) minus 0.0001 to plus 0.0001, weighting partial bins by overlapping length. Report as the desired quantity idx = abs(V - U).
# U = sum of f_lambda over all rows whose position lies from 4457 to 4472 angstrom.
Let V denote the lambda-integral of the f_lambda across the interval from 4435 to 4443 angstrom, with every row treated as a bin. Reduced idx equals 32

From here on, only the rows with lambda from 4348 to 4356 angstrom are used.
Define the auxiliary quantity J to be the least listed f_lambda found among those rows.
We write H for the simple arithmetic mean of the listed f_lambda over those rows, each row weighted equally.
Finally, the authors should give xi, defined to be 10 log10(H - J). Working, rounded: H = 20.2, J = 19.19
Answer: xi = -0.1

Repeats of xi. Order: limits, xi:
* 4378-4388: -0.5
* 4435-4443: -1.9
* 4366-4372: 5.4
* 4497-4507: 0.2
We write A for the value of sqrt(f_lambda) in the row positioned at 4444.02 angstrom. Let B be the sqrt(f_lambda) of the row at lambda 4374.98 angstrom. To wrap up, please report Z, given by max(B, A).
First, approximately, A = 4.99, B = 4.88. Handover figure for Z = 4.99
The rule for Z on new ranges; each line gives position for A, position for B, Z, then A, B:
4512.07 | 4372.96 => 5.00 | 5.00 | 4.88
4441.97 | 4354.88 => 5.06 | 5.06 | 4.40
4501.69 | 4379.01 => 4.98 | 4.89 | 4.98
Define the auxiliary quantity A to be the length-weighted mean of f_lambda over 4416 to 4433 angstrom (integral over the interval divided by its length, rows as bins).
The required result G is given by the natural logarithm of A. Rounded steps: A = 24.5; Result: 3.20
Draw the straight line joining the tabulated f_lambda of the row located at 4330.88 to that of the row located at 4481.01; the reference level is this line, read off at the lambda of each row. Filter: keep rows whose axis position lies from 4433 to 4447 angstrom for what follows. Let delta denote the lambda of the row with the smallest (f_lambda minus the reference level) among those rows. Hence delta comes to 4446.07 angstrom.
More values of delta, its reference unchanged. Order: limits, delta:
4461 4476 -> 4472.76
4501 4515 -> 4501.69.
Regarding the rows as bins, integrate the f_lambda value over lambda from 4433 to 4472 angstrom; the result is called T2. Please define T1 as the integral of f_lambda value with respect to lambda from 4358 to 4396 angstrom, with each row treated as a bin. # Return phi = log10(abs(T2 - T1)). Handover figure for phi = 1.4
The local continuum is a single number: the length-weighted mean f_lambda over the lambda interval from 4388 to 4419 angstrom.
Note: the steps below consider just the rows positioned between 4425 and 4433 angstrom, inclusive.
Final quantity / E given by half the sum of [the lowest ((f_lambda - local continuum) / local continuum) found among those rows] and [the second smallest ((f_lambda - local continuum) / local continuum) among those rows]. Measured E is -0.001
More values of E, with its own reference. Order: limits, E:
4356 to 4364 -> -0.236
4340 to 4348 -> -0.288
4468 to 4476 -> -0.008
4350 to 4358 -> -0.206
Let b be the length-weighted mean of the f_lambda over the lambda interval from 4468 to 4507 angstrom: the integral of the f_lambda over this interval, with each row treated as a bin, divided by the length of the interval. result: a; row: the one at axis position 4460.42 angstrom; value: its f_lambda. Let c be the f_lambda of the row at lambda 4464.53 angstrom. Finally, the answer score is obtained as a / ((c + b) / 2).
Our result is 0.98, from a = 23.87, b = 24.3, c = 24.17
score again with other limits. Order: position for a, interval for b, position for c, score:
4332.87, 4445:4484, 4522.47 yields 0.90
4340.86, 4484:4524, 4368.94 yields 0.63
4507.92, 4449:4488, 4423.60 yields 1.04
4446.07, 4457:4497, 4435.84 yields 1.00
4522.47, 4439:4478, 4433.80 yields 1.04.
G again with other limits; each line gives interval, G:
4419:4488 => 3.20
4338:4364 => 2.98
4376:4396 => 3.17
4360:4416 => 3.20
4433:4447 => 3.22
